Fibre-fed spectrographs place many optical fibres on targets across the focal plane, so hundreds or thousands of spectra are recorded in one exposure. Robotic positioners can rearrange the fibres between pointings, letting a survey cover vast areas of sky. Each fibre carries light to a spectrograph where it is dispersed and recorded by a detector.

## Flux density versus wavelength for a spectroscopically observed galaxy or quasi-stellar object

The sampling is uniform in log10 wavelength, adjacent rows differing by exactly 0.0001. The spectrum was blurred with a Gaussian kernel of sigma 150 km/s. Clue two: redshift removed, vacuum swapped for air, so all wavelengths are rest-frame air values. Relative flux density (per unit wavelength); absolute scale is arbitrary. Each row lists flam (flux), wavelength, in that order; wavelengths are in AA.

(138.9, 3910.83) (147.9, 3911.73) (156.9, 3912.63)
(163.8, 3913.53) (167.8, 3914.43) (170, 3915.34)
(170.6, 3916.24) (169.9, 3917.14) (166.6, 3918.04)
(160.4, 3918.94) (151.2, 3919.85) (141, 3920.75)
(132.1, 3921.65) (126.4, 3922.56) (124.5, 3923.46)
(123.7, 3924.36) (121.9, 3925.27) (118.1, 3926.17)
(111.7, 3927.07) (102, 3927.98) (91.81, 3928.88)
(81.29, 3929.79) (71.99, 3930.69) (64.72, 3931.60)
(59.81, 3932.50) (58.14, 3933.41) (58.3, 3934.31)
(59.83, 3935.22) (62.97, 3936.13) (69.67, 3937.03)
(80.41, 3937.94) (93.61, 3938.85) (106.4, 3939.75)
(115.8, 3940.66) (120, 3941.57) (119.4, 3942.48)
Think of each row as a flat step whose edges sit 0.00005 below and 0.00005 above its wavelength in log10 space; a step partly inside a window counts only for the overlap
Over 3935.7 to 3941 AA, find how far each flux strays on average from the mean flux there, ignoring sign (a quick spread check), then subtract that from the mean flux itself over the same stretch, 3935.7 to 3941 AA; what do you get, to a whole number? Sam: 71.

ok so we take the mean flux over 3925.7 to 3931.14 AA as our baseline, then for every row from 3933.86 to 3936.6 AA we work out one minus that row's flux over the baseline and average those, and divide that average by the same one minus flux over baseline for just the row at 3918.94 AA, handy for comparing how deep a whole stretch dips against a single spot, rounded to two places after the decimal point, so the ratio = -0.56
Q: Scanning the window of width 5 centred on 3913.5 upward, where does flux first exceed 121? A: 3911.73 AA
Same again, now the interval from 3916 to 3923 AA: 3916.24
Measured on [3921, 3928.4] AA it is 3921.65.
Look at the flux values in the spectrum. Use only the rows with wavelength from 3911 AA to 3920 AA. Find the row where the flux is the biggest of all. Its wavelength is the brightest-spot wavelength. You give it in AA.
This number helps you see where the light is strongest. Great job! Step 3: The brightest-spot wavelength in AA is 3916.24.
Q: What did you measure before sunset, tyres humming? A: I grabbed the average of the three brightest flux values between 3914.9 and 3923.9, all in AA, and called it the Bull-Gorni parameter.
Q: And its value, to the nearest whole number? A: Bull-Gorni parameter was 170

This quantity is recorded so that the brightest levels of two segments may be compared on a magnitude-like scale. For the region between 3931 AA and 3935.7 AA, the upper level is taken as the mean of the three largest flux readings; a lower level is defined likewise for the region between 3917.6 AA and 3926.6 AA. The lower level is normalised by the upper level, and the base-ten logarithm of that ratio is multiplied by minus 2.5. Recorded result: -1.03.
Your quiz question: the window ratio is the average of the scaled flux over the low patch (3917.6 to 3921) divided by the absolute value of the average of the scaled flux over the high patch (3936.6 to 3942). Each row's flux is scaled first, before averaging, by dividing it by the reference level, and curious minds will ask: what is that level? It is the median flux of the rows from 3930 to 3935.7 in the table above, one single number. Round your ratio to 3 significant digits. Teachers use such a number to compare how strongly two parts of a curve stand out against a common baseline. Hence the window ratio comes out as 1.59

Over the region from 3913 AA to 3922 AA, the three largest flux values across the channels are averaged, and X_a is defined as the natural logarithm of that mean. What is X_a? 5.1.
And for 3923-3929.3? 4.8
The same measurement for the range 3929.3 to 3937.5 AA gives 4.3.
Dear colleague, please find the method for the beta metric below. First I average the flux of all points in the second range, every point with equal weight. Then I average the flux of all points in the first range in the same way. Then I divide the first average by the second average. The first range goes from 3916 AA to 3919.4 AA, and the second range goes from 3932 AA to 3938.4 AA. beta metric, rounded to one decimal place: 2.6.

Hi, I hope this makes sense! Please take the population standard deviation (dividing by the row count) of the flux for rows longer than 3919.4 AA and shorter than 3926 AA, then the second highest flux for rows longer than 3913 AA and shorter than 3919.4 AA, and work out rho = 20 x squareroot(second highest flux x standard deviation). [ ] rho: 827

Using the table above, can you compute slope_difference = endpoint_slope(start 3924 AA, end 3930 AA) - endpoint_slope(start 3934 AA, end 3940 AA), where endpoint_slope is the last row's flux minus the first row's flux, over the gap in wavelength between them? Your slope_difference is -17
